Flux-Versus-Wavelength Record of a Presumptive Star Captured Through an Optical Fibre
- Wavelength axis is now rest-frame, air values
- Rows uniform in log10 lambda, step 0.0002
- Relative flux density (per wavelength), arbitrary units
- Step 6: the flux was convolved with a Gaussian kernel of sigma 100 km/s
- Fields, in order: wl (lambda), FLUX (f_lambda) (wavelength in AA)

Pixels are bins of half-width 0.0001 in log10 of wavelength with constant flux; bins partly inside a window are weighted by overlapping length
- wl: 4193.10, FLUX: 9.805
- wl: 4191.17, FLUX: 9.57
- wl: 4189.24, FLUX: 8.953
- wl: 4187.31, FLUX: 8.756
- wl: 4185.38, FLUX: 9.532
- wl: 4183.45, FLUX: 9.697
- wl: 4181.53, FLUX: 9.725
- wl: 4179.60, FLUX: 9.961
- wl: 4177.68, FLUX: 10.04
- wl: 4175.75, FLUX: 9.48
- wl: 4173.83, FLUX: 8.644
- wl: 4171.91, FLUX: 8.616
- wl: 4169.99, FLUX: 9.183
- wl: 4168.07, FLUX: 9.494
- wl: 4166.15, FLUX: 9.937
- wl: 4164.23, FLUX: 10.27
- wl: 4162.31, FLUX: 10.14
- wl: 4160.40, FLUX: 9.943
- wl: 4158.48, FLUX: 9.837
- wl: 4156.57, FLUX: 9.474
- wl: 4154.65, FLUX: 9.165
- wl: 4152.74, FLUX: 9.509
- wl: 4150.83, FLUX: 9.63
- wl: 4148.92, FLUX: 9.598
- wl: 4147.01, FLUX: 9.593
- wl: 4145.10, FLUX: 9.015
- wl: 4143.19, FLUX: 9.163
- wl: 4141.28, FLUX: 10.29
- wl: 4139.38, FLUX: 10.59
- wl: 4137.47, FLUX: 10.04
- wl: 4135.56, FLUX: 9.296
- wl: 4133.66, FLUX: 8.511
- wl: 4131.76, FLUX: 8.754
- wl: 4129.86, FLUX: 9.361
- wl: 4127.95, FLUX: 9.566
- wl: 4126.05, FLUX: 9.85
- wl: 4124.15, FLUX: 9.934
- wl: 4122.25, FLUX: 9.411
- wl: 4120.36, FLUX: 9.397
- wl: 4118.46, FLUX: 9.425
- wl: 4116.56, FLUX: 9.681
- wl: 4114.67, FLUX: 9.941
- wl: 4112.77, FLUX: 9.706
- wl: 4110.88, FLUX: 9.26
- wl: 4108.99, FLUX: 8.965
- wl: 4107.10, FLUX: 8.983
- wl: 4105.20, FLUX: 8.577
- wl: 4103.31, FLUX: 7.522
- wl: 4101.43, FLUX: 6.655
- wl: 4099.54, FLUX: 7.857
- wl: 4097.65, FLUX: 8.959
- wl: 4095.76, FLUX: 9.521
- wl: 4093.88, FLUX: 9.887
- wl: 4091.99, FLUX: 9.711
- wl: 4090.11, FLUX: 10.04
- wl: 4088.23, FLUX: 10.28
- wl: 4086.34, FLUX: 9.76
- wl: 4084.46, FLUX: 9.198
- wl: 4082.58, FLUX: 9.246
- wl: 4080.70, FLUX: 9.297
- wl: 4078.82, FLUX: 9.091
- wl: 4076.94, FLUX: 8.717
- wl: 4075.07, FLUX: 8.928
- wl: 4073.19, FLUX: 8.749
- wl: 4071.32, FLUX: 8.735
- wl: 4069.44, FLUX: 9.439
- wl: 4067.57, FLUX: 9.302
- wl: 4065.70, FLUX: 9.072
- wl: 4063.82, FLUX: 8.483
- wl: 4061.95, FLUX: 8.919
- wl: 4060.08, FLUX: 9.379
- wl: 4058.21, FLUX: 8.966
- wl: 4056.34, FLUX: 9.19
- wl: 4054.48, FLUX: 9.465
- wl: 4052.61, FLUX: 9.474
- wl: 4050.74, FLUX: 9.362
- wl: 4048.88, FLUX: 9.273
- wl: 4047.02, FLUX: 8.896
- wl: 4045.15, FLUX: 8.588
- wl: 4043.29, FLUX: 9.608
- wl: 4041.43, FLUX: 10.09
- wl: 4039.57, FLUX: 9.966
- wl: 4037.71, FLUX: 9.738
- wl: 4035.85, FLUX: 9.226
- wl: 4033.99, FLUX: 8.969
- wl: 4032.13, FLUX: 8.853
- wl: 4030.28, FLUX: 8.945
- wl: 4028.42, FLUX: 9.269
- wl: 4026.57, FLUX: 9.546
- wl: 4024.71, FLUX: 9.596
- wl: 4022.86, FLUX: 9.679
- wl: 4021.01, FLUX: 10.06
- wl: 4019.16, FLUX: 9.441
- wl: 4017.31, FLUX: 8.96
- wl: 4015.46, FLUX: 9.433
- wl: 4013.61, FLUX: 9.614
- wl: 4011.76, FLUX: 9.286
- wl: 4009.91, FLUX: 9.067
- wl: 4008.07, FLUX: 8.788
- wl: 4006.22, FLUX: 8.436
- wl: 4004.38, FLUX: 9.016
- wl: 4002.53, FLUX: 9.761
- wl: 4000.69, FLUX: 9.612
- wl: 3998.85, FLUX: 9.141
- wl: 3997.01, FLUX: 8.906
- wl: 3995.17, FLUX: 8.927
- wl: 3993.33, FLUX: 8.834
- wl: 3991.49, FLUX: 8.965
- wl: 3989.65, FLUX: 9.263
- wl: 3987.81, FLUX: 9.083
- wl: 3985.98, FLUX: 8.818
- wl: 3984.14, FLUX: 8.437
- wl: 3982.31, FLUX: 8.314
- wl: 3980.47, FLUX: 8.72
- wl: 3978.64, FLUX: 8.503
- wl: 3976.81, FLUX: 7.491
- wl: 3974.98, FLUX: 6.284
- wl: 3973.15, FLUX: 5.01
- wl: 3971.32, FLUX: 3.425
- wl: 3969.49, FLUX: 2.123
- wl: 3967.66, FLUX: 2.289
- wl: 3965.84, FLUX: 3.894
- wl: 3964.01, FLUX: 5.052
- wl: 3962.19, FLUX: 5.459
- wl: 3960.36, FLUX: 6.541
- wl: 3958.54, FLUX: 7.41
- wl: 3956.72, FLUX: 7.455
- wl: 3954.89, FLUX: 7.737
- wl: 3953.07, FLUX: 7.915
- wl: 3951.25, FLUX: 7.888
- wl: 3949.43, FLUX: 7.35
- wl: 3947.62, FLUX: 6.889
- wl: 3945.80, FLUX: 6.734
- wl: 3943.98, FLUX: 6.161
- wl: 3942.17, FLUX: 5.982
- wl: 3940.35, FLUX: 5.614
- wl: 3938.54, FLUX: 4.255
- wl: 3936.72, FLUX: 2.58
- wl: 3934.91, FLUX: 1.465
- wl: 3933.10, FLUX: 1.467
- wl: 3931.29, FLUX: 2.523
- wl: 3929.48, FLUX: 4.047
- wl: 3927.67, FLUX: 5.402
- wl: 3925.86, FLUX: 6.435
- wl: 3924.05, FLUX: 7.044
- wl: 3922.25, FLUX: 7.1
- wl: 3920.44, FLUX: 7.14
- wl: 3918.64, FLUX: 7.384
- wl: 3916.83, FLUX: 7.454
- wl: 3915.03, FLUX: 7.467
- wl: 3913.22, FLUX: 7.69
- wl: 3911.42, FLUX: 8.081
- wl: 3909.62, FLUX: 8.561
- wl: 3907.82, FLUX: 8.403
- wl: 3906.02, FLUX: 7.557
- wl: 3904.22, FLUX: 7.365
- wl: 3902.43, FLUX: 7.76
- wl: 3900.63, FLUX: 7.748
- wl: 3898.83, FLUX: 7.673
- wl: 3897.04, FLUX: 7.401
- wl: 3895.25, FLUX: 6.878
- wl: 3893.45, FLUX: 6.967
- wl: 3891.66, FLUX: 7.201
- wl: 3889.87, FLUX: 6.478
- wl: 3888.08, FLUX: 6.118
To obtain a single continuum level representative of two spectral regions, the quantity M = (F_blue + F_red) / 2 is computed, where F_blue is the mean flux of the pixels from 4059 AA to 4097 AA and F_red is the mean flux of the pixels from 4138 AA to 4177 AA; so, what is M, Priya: 9.4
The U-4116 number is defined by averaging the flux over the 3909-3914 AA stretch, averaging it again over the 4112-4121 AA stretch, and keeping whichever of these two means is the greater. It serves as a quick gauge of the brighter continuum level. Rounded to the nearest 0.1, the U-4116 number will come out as 9.6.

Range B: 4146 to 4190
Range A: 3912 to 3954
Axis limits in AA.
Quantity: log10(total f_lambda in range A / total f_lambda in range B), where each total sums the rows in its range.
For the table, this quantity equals -0.21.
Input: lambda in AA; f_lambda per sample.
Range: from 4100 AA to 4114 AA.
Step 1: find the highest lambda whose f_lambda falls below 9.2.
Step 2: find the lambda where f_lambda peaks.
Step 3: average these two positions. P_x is 4110.9 AA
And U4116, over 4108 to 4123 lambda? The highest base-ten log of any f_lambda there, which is 0.997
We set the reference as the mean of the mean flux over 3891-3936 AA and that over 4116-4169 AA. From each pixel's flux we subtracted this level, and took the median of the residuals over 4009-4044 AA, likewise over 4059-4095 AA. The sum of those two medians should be 2.5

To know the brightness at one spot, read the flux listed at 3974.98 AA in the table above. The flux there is 6.284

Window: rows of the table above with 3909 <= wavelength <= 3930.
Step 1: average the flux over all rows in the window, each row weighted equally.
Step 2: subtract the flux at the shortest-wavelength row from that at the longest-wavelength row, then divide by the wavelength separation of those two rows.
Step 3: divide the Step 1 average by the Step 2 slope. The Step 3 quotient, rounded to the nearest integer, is -31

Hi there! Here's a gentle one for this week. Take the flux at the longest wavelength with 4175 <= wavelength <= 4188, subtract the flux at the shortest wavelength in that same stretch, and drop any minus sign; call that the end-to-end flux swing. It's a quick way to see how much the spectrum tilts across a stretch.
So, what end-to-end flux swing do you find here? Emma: 0.72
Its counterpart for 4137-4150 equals 0.44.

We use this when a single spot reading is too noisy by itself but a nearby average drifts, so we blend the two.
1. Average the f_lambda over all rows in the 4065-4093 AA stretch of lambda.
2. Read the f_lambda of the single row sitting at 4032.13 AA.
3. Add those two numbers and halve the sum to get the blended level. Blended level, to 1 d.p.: 9.1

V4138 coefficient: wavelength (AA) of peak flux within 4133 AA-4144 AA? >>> 4139.38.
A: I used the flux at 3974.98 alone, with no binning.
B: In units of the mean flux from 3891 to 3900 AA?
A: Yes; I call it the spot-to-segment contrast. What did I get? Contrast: 0.87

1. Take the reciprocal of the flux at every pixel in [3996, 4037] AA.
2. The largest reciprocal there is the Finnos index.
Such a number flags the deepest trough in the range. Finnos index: 0.119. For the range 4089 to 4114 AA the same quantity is 0.150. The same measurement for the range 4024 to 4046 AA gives 0.116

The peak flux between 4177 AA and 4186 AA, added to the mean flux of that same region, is 19.8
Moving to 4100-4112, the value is 17.6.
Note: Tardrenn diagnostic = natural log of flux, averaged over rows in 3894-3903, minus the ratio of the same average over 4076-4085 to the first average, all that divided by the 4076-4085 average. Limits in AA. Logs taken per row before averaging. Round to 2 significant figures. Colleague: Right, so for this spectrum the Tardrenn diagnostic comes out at 0.41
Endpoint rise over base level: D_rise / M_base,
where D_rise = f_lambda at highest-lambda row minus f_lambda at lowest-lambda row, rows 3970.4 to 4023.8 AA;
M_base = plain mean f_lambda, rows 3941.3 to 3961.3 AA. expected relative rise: 0.9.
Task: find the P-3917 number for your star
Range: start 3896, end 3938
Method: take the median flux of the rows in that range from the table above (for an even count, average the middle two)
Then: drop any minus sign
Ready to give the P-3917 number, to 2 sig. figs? 7.4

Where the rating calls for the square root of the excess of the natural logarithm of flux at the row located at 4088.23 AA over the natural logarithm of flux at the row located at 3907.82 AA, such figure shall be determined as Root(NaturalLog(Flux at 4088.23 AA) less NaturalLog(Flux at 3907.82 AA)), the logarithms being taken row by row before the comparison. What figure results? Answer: 0.4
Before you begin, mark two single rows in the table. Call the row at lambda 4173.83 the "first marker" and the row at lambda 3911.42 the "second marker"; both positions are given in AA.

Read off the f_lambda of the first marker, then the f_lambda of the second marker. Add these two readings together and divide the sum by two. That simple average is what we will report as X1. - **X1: 8.4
